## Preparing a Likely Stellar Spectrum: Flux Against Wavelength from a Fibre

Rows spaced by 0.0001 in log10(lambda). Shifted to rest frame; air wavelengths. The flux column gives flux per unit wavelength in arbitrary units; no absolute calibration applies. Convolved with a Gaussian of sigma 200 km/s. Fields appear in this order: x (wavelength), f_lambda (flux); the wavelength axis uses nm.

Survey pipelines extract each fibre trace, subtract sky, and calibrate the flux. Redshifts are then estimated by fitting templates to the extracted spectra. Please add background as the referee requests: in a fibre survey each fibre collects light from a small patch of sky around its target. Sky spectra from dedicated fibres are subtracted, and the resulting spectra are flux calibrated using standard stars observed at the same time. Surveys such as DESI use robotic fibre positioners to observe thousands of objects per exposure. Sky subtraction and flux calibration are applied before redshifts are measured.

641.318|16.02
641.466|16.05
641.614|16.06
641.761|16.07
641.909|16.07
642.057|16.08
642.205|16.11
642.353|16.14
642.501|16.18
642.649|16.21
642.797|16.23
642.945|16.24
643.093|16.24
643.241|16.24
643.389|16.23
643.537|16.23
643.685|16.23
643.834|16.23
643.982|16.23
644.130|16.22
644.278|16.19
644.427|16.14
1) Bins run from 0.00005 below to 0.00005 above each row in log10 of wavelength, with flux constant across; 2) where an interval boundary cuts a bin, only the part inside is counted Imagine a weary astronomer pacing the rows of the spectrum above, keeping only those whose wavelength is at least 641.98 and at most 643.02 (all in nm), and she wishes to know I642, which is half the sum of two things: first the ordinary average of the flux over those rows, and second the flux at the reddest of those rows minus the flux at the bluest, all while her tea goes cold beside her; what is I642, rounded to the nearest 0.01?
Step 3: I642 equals 8.16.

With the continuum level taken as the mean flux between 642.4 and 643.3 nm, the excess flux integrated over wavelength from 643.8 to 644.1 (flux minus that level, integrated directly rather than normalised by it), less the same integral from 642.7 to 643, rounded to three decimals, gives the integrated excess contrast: -0.001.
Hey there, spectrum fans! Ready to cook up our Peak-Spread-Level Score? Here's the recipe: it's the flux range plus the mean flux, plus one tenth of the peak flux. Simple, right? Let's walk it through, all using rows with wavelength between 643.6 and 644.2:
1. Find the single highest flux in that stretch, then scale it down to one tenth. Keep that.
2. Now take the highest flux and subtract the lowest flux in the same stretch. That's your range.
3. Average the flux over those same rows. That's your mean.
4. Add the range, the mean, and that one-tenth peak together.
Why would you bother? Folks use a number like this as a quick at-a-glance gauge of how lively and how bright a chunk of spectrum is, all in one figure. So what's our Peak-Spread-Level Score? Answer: 17.86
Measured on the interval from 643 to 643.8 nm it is 17.87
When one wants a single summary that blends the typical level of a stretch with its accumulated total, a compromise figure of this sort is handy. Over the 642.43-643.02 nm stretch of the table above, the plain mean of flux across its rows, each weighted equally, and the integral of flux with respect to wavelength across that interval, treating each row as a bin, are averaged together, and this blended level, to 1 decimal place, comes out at 12.9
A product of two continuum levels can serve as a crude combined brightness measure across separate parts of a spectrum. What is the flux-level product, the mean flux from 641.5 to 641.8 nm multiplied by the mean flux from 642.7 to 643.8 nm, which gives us 261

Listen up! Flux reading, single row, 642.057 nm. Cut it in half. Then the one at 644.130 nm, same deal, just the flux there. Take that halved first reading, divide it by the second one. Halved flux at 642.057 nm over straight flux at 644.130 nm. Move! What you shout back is 0.496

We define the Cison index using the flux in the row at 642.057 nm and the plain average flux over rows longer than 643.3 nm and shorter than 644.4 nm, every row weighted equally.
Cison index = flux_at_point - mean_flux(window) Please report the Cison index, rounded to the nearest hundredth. -0.14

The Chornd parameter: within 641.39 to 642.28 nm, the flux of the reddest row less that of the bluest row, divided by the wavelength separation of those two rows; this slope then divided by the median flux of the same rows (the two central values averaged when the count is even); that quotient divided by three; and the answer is 0.002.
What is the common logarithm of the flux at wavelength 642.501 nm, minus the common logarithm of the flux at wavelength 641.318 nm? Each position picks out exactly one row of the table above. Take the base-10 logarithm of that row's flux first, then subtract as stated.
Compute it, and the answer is 0.004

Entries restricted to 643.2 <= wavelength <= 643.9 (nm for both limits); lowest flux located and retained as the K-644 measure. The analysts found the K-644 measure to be 16.23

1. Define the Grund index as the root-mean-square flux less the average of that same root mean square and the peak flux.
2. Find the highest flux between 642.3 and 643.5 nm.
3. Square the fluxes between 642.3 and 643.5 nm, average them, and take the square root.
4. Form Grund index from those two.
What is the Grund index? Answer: -0.013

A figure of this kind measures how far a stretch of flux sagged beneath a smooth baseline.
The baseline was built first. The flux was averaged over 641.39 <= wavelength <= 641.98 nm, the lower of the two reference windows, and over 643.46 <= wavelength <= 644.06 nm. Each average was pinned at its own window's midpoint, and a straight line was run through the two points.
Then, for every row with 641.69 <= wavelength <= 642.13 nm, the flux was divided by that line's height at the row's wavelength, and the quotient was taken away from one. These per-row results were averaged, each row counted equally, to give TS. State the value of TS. 0.0004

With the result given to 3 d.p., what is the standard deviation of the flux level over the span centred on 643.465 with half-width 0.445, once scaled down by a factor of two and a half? 0.002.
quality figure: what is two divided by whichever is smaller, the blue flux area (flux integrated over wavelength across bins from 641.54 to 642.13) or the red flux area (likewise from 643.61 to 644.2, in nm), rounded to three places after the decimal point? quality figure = 0.211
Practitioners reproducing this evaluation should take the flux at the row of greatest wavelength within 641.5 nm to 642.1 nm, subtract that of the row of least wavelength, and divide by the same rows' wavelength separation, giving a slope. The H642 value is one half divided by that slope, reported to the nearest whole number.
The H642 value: 11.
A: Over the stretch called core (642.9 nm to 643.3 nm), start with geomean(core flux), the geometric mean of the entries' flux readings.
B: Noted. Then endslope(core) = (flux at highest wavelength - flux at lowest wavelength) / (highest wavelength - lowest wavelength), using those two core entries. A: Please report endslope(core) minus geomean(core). -16.2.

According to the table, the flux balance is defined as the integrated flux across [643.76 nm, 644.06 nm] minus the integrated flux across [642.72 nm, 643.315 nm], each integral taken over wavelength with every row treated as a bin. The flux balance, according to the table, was -5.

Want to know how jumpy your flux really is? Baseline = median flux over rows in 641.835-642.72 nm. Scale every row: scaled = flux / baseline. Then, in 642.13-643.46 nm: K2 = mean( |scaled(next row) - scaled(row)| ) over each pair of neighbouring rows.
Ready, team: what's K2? 0.0011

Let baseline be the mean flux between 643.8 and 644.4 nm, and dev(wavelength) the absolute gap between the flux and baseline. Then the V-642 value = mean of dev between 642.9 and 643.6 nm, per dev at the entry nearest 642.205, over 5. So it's 0.034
